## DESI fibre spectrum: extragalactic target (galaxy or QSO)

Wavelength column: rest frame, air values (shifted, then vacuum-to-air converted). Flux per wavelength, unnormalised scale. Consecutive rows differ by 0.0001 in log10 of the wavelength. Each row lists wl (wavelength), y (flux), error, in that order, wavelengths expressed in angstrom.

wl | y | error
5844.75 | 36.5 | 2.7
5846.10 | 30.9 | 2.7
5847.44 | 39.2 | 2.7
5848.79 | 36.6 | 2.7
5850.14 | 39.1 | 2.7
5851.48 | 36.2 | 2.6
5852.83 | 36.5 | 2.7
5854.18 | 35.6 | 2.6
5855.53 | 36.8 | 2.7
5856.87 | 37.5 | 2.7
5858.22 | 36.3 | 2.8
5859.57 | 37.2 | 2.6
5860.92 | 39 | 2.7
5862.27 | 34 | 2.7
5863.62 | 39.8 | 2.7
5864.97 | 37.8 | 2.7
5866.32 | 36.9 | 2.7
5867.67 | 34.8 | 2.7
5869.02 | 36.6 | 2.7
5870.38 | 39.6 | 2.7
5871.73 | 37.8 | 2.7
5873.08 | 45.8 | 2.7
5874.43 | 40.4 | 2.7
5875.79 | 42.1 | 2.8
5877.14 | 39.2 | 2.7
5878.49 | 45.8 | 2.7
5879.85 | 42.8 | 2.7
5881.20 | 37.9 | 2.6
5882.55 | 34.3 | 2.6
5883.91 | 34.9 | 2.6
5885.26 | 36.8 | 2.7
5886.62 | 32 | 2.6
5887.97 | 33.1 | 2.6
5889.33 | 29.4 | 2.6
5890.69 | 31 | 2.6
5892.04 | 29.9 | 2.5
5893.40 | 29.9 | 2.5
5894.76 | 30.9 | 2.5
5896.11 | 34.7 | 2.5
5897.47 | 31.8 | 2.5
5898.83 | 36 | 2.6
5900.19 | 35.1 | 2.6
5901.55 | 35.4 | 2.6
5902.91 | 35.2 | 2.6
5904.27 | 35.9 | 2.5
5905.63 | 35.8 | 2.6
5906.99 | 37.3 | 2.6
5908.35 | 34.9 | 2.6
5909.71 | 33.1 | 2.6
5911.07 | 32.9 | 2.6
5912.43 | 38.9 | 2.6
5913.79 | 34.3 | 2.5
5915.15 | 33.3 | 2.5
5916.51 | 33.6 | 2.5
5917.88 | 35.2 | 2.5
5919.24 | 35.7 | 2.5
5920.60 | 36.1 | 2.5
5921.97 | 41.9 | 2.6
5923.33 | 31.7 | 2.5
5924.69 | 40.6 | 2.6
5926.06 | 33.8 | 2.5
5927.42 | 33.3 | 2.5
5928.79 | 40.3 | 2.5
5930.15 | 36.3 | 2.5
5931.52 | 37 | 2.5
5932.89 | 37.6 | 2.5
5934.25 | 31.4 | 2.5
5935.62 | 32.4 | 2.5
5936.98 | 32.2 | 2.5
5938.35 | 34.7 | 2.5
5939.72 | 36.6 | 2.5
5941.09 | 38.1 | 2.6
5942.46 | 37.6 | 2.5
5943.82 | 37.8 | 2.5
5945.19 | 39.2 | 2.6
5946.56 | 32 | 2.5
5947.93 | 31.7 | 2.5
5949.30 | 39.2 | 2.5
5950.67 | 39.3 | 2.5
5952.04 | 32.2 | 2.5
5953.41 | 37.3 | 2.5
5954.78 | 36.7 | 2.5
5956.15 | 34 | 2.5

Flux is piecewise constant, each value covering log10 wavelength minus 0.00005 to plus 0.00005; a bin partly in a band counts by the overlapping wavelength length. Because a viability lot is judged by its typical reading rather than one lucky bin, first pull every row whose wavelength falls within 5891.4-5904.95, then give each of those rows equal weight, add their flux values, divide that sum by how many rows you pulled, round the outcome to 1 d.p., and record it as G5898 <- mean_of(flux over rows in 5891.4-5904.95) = 33.5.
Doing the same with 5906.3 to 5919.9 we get 34.9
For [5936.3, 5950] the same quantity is 35.9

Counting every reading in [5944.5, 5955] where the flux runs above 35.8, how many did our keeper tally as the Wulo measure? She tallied 5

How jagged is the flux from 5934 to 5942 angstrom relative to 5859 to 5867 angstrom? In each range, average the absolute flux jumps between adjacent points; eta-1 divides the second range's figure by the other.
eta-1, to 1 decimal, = 0.5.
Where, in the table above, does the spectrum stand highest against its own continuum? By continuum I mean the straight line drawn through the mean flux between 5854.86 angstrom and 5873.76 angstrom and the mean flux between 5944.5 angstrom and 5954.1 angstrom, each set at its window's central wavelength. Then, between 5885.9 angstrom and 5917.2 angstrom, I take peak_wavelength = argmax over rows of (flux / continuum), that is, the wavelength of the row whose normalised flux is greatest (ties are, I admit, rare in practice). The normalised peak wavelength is 5912.43 angstrom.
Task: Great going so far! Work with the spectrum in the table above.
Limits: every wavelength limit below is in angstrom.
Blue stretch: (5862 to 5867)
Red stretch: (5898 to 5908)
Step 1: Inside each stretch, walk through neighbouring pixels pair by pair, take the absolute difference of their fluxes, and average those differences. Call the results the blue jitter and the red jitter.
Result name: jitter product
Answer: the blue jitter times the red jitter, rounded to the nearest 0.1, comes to 1.8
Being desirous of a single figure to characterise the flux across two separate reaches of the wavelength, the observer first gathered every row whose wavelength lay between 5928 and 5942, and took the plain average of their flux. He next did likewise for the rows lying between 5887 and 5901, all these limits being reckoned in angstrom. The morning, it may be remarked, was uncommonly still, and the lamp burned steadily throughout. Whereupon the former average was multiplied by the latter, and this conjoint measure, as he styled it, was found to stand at 1148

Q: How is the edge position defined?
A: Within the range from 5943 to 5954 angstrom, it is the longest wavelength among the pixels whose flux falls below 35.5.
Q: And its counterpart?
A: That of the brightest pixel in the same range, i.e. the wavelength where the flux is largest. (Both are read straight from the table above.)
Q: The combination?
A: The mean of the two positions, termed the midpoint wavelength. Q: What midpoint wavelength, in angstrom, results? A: 5951.4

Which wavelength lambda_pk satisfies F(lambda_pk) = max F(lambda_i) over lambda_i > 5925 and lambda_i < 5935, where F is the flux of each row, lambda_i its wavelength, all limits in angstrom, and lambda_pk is 5928.79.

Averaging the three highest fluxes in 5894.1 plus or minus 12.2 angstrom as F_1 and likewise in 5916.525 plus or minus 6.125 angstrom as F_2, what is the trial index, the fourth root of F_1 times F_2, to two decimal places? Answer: 6.13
